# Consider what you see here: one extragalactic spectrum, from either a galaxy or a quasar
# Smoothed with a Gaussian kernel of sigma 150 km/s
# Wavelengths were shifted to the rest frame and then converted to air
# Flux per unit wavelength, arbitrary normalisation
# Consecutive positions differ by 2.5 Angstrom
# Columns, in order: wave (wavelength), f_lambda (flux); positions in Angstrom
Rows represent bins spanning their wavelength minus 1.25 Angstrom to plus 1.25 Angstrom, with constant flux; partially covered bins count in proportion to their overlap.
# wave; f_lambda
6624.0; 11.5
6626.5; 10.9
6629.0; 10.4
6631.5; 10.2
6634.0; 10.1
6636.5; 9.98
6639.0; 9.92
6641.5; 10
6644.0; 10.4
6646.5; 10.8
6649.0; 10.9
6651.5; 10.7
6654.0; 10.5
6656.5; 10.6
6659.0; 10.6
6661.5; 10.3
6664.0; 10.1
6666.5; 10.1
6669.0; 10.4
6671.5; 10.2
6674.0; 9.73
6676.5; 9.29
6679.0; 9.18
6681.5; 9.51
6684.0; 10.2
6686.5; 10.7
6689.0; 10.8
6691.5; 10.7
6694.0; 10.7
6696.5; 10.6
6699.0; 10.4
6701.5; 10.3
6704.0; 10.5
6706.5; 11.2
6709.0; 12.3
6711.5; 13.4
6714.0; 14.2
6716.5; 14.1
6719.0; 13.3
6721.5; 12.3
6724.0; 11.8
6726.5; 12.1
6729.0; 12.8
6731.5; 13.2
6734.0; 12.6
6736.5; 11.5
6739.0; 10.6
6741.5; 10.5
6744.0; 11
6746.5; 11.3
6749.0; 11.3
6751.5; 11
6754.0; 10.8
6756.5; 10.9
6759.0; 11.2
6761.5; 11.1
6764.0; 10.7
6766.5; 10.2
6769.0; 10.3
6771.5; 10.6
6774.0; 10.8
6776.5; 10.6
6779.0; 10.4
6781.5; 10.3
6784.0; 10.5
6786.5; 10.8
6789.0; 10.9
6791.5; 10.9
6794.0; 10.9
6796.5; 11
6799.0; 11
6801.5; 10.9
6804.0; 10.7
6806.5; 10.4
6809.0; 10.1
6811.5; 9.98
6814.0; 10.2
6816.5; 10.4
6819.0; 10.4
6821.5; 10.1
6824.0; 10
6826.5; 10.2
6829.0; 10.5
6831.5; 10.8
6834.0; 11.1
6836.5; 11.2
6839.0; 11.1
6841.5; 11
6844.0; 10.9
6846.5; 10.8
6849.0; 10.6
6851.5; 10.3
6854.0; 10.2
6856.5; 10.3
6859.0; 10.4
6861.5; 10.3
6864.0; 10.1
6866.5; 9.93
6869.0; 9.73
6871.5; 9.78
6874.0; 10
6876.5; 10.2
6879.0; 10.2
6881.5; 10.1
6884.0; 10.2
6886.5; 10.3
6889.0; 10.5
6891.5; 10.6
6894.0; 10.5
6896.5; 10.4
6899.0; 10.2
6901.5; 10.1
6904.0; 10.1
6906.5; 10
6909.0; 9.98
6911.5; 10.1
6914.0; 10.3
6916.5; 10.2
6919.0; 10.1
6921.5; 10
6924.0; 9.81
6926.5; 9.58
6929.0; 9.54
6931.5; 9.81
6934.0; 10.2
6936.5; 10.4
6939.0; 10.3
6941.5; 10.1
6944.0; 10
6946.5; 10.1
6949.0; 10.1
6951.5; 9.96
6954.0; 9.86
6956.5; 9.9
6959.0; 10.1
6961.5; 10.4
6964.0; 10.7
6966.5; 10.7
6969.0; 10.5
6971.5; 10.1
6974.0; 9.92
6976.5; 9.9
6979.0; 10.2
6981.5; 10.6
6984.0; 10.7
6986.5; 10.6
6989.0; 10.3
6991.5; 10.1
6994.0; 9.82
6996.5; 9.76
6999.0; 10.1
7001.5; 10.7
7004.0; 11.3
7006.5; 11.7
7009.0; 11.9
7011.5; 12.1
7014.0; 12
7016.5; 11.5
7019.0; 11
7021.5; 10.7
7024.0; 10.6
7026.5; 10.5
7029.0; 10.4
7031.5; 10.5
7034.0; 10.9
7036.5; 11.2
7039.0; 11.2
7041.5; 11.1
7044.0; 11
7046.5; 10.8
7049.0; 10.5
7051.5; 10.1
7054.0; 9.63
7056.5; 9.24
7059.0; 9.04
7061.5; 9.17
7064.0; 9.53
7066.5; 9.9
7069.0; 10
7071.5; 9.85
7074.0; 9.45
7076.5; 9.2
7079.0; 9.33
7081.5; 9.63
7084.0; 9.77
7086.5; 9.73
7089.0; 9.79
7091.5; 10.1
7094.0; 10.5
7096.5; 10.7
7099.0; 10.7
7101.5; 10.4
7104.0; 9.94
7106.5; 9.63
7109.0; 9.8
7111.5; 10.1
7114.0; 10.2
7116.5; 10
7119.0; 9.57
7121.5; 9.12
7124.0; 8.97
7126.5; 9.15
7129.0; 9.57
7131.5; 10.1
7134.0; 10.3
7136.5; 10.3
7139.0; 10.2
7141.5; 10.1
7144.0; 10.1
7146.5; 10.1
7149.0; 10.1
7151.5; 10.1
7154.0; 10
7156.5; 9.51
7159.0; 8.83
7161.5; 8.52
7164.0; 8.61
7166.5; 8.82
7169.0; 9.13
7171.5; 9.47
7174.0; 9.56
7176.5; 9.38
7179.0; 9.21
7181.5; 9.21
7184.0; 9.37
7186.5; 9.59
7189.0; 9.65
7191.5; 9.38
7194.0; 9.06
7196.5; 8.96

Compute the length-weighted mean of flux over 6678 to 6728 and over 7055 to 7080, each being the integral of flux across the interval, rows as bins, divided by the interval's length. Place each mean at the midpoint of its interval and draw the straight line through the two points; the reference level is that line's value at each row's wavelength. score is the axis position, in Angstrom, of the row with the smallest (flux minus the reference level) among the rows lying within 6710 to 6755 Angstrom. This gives 6741.5 Angstrom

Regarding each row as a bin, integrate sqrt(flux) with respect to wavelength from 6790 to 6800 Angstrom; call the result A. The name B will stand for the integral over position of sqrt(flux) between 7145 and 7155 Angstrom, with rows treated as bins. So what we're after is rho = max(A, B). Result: 33.1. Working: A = 33.1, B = 31.7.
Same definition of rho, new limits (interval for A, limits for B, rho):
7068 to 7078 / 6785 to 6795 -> 33.0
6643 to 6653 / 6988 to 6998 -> 32.7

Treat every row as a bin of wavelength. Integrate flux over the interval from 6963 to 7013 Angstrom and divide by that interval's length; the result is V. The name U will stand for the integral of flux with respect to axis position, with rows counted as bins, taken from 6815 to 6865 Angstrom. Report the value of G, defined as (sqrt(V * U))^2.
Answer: 5579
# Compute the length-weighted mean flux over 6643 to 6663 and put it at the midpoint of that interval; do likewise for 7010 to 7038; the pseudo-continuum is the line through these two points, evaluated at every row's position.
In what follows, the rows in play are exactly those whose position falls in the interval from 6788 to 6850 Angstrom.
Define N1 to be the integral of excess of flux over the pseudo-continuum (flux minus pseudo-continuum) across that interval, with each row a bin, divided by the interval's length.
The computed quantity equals -0.2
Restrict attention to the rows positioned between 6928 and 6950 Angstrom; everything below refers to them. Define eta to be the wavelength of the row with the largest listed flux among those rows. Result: 6936.5 Angstrom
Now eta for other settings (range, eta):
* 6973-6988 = 6984.0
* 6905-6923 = 6914.0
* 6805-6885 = 6836.5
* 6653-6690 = 6689.0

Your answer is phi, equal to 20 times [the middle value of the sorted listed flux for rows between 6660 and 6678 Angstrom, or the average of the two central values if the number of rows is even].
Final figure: 202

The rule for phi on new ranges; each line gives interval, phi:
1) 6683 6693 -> 214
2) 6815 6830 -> 206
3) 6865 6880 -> 199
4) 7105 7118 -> 200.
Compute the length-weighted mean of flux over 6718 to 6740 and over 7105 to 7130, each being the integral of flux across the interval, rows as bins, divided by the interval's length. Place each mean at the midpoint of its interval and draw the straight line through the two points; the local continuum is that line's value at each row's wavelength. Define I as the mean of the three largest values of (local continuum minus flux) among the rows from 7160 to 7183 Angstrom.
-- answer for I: 0.65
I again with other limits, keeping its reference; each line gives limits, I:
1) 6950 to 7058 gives 0.82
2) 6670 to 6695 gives 3.26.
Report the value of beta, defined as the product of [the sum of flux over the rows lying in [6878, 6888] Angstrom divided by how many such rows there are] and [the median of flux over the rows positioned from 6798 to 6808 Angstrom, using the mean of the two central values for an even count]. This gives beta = 110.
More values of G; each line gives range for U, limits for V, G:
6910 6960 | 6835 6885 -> 5197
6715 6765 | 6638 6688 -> 5985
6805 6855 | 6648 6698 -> 5410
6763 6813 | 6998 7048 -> 5861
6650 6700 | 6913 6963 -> 5155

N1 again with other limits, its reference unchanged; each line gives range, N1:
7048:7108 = -1.3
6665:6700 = -0.5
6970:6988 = -0.7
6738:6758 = 0.2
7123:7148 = -1.3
